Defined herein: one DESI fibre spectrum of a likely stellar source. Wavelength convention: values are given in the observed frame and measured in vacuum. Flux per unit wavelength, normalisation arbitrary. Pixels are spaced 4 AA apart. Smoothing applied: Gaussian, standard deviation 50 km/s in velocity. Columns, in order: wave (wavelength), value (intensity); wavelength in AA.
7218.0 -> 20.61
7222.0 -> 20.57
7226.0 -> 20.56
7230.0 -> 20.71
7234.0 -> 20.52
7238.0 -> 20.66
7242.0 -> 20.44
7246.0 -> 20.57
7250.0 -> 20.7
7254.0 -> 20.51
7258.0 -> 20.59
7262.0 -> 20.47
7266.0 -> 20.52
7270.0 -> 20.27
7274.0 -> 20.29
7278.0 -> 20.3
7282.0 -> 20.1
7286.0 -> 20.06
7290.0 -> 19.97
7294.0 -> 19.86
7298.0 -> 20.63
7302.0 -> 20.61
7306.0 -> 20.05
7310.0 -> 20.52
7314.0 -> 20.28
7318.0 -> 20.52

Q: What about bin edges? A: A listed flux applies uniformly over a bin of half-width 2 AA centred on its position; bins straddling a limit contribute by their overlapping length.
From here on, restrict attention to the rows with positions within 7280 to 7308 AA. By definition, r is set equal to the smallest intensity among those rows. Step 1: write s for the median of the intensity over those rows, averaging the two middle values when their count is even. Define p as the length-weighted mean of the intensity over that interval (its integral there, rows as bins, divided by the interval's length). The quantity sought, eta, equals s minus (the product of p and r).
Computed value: -381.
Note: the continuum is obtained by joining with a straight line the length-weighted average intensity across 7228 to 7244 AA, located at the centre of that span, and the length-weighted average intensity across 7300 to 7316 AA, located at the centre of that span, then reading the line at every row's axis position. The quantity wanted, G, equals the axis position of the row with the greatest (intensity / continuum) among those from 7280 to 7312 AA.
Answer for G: 7298.0 AA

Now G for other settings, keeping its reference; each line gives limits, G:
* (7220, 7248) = 7230.0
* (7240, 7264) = 7250.0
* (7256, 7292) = 7258.0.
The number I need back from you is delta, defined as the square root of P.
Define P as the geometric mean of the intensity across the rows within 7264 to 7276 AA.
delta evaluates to 4.51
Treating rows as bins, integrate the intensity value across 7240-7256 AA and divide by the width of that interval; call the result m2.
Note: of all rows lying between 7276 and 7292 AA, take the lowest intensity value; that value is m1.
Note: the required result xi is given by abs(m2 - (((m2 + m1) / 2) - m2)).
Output 20.8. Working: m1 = 19.97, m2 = 20.6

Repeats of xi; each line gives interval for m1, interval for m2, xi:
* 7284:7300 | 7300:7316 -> 20.6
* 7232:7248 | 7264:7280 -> 20.3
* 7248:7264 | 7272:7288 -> 20.0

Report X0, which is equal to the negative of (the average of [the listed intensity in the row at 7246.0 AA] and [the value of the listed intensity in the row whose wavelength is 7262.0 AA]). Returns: -20.52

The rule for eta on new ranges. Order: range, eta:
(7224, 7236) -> -402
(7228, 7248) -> -400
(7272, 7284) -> -386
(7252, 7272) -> -394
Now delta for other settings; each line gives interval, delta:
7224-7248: 4.54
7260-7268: 4.53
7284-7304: 4.50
